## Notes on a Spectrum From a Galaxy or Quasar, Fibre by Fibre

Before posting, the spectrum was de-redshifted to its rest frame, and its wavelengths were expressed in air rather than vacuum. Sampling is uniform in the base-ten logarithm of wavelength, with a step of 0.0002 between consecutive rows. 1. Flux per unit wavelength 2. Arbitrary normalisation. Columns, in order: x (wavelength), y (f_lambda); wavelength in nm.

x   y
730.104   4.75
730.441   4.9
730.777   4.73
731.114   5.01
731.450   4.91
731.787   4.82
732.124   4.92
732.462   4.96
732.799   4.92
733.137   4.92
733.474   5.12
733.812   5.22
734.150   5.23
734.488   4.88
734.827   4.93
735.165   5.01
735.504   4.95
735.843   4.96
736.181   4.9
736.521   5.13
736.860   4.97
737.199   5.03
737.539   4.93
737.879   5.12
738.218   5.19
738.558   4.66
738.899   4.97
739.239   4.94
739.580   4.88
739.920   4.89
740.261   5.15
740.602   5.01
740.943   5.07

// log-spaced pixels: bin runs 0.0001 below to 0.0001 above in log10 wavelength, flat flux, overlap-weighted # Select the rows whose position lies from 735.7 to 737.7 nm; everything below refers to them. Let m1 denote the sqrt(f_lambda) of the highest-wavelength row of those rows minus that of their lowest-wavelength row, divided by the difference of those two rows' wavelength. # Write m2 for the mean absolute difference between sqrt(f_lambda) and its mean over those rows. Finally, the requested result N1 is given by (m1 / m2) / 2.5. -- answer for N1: -0.1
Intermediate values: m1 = -0.004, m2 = 0.0139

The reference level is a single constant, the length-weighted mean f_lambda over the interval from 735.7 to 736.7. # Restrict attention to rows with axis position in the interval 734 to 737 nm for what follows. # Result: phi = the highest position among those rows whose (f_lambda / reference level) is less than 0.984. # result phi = 736.181 nm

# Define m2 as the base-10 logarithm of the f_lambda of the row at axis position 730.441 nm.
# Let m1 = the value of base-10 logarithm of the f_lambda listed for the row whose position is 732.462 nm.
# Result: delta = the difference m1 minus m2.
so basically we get 0.005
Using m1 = 0.695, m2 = 0.690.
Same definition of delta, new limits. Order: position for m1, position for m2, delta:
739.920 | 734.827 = -0.004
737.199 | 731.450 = 0.010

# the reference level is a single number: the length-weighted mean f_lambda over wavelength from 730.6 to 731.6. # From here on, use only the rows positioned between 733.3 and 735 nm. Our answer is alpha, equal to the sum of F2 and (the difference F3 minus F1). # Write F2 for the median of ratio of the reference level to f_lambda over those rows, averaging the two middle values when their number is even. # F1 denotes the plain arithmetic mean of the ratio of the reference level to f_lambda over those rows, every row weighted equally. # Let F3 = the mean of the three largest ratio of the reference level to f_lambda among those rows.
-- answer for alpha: 0.97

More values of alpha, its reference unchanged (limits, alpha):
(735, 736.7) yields 1.00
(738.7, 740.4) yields 1.00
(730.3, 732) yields 1.01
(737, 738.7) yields 0.99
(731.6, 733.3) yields 1.00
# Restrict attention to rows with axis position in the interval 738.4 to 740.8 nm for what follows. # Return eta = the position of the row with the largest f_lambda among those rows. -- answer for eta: 740.261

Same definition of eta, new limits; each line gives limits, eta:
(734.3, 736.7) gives 736.521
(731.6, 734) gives 733.812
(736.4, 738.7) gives 738.218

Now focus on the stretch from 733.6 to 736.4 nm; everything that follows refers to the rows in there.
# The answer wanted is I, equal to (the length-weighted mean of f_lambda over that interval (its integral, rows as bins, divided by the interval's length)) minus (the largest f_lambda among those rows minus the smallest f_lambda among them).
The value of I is 4.66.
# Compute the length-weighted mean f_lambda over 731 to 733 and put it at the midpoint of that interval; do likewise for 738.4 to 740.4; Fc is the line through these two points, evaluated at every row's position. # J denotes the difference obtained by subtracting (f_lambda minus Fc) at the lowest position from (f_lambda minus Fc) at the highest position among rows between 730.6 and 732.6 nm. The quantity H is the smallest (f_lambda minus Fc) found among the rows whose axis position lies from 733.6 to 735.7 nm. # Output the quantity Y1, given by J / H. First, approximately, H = -0.04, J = 0.23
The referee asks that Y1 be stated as -6.1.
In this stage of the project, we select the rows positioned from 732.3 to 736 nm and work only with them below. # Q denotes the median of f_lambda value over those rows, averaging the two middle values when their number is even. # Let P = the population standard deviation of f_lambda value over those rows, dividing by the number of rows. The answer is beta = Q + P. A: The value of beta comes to 5.08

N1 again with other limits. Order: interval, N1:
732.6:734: 0.9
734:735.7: -0.9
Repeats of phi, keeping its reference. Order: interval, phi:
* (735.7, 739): 738.558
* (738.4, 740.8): 739.920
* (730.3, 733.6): 731.787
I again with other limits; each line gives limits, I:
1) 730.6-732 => 4.59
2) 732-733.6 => 4.76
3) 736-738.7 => 4.47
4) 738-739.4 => 4.42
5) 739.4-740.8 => 4.71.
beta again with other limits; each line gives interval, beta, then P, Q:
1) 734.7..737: 5.03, 0.07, 4.96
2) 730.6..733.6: 5.02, 0.10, 4.92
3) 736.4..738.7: 5.19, 0.16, 5.03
